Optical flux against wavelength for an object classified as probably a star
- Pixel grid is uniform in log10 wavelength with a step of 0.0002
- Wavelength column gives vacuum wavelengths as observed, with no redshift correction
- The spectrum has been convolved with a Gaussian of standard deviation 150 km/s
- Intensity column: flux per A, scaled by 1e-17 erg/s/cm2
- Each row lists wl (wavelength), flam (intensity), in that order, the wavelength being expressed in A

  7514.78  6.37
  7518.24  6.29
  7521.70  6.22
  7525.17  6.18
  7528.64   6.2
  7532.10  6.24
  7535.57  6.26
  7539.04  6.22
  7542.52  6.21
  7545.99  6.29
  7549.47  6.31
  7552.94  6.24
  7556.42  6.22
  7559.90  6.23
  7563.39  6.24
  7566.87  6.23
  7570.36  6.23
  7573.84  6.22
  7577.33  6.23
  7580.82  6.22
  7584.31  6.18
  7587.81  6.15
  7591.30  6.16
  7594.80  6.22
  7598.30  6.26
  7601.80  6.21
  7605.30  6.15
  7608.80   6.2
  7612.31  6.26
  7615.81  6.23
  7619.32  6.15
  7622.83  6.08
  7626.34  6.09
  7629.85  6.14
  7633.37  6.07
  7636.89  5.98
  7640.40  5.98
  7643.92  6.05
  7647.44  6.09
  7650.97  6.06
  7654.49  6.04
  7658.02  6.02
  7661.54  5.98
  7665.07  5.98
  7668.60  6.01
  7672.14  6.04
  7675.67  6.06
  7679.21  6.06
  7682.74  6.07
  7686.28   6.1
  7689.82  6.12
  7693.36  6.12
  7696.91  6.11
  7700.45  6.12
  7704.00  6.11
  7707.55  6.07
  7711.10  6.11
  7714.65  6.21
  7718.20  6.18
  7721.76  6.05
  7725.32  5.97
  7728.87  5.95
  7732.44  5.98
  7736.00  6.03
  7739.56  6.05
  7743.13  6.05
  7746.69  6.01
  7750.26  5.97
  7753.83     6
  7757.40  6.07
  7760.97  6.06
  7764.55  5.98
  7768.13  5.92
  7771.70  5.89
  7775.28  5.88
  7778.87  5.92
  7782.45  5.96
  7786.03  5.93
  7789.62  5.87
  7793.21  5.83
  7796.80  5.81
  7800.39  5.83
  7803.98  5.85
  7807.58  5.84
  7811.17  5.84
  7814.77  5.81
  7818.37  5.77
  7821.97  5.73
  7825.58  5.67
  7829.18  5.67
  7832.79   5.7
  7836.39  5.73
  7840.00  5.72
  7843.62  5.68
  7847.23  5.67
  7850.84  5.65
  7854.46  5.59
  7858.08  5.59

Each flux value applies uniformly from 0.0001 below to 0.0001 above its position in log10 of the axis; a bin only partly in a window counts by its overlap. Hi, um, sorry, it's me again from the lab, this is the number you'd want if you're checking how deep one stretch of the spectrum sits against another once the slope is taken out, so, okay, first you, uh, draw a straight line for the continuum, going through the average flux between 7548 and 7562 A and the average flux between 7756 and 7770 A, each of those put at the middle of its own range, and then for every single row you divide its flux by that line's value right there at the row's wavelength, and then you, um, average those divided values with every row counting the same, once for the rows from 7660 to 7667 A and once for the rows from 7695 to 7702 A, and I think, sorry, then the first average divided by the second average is 0.97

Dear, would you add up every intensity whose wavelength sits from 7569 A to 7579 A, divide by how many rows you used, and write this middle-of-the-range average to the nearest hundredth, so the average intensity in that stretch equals 6.23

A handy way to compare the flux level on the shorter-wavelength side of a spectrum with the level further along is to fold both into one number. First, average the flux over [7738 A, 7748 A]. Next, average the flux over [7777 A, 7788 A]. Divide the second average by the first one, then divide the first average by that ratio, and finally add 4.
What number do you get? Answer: 10.1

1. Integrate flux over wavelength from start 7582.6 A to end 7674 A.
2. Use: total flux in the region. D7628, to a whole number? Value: 558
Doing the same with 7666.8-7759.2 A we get 560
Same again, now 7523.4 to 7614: 564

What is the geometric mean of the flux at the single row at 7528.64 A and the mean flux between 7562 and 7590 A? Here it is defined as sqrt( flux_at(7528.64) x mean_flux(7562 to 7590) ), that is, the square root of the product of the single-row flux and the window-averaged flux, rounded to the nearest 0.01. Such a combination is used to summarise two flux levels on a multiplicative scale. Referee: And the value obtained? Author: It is 6.21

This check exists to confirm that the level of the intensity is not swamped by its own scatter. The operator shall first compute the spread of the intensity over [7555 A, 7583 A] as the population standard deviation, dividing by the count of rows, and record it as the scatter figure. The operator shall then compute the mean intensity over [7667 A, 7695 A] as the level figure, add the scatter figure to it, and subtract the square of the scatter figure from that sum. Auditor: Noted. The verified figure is 6.08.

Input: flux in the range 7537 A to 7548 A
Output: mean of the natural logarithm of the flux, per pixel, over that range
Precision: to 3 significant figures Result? 1.83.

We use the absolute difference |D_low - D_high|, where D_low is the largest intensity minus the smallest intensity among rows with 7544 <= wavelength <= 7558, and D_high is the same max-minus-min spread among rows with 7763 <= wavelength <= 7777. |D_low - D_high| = 0.010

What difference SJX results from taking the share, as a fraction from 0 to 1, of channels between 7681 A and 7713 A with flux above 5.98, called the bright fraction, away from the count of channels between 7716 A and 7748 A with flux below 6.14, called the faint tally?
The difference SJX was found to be 7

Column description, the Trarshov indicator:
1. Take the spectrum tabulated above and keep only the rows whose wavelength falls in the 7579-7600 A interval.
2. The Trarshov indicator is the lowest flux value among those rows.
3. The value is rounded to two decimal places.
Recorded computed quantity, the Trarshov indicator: 6.15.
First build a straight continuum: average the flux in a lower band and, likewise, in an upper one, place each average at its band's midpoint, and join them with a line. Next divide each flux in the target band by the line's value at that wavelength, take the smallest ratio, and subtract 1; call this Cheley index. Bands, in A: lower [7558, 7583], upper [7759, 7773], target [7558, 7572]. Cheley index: -0.002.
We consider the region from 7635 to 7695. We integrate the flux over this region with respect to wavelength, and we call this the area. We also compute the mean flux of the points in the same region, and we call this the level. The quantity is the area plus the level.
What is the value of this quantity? 369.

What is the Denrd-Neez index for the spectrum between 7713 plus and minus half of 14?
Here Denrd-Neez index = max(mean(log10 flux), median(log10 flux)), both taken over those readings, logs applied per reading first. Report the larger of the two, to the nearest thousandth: 0.789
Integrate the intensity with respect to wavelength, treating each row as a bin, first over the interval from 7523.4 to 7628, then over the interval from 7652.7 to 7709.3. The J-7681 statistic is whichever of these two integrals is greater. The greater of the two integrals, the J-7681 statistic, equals 650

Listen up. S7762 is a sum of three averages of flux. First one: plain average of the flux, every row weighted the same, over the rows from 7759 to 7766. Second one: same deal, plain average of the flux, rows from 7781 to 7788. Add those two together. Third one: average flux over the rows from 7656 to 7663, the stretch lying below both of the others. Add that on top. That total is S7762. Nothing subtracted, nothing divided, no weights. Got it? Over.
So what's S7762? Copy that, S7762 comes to 18.0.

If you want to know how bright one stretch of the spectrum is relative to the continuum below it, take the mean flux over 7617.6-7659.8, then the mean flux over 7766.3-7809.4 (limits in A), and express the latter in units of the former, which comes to 0.97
